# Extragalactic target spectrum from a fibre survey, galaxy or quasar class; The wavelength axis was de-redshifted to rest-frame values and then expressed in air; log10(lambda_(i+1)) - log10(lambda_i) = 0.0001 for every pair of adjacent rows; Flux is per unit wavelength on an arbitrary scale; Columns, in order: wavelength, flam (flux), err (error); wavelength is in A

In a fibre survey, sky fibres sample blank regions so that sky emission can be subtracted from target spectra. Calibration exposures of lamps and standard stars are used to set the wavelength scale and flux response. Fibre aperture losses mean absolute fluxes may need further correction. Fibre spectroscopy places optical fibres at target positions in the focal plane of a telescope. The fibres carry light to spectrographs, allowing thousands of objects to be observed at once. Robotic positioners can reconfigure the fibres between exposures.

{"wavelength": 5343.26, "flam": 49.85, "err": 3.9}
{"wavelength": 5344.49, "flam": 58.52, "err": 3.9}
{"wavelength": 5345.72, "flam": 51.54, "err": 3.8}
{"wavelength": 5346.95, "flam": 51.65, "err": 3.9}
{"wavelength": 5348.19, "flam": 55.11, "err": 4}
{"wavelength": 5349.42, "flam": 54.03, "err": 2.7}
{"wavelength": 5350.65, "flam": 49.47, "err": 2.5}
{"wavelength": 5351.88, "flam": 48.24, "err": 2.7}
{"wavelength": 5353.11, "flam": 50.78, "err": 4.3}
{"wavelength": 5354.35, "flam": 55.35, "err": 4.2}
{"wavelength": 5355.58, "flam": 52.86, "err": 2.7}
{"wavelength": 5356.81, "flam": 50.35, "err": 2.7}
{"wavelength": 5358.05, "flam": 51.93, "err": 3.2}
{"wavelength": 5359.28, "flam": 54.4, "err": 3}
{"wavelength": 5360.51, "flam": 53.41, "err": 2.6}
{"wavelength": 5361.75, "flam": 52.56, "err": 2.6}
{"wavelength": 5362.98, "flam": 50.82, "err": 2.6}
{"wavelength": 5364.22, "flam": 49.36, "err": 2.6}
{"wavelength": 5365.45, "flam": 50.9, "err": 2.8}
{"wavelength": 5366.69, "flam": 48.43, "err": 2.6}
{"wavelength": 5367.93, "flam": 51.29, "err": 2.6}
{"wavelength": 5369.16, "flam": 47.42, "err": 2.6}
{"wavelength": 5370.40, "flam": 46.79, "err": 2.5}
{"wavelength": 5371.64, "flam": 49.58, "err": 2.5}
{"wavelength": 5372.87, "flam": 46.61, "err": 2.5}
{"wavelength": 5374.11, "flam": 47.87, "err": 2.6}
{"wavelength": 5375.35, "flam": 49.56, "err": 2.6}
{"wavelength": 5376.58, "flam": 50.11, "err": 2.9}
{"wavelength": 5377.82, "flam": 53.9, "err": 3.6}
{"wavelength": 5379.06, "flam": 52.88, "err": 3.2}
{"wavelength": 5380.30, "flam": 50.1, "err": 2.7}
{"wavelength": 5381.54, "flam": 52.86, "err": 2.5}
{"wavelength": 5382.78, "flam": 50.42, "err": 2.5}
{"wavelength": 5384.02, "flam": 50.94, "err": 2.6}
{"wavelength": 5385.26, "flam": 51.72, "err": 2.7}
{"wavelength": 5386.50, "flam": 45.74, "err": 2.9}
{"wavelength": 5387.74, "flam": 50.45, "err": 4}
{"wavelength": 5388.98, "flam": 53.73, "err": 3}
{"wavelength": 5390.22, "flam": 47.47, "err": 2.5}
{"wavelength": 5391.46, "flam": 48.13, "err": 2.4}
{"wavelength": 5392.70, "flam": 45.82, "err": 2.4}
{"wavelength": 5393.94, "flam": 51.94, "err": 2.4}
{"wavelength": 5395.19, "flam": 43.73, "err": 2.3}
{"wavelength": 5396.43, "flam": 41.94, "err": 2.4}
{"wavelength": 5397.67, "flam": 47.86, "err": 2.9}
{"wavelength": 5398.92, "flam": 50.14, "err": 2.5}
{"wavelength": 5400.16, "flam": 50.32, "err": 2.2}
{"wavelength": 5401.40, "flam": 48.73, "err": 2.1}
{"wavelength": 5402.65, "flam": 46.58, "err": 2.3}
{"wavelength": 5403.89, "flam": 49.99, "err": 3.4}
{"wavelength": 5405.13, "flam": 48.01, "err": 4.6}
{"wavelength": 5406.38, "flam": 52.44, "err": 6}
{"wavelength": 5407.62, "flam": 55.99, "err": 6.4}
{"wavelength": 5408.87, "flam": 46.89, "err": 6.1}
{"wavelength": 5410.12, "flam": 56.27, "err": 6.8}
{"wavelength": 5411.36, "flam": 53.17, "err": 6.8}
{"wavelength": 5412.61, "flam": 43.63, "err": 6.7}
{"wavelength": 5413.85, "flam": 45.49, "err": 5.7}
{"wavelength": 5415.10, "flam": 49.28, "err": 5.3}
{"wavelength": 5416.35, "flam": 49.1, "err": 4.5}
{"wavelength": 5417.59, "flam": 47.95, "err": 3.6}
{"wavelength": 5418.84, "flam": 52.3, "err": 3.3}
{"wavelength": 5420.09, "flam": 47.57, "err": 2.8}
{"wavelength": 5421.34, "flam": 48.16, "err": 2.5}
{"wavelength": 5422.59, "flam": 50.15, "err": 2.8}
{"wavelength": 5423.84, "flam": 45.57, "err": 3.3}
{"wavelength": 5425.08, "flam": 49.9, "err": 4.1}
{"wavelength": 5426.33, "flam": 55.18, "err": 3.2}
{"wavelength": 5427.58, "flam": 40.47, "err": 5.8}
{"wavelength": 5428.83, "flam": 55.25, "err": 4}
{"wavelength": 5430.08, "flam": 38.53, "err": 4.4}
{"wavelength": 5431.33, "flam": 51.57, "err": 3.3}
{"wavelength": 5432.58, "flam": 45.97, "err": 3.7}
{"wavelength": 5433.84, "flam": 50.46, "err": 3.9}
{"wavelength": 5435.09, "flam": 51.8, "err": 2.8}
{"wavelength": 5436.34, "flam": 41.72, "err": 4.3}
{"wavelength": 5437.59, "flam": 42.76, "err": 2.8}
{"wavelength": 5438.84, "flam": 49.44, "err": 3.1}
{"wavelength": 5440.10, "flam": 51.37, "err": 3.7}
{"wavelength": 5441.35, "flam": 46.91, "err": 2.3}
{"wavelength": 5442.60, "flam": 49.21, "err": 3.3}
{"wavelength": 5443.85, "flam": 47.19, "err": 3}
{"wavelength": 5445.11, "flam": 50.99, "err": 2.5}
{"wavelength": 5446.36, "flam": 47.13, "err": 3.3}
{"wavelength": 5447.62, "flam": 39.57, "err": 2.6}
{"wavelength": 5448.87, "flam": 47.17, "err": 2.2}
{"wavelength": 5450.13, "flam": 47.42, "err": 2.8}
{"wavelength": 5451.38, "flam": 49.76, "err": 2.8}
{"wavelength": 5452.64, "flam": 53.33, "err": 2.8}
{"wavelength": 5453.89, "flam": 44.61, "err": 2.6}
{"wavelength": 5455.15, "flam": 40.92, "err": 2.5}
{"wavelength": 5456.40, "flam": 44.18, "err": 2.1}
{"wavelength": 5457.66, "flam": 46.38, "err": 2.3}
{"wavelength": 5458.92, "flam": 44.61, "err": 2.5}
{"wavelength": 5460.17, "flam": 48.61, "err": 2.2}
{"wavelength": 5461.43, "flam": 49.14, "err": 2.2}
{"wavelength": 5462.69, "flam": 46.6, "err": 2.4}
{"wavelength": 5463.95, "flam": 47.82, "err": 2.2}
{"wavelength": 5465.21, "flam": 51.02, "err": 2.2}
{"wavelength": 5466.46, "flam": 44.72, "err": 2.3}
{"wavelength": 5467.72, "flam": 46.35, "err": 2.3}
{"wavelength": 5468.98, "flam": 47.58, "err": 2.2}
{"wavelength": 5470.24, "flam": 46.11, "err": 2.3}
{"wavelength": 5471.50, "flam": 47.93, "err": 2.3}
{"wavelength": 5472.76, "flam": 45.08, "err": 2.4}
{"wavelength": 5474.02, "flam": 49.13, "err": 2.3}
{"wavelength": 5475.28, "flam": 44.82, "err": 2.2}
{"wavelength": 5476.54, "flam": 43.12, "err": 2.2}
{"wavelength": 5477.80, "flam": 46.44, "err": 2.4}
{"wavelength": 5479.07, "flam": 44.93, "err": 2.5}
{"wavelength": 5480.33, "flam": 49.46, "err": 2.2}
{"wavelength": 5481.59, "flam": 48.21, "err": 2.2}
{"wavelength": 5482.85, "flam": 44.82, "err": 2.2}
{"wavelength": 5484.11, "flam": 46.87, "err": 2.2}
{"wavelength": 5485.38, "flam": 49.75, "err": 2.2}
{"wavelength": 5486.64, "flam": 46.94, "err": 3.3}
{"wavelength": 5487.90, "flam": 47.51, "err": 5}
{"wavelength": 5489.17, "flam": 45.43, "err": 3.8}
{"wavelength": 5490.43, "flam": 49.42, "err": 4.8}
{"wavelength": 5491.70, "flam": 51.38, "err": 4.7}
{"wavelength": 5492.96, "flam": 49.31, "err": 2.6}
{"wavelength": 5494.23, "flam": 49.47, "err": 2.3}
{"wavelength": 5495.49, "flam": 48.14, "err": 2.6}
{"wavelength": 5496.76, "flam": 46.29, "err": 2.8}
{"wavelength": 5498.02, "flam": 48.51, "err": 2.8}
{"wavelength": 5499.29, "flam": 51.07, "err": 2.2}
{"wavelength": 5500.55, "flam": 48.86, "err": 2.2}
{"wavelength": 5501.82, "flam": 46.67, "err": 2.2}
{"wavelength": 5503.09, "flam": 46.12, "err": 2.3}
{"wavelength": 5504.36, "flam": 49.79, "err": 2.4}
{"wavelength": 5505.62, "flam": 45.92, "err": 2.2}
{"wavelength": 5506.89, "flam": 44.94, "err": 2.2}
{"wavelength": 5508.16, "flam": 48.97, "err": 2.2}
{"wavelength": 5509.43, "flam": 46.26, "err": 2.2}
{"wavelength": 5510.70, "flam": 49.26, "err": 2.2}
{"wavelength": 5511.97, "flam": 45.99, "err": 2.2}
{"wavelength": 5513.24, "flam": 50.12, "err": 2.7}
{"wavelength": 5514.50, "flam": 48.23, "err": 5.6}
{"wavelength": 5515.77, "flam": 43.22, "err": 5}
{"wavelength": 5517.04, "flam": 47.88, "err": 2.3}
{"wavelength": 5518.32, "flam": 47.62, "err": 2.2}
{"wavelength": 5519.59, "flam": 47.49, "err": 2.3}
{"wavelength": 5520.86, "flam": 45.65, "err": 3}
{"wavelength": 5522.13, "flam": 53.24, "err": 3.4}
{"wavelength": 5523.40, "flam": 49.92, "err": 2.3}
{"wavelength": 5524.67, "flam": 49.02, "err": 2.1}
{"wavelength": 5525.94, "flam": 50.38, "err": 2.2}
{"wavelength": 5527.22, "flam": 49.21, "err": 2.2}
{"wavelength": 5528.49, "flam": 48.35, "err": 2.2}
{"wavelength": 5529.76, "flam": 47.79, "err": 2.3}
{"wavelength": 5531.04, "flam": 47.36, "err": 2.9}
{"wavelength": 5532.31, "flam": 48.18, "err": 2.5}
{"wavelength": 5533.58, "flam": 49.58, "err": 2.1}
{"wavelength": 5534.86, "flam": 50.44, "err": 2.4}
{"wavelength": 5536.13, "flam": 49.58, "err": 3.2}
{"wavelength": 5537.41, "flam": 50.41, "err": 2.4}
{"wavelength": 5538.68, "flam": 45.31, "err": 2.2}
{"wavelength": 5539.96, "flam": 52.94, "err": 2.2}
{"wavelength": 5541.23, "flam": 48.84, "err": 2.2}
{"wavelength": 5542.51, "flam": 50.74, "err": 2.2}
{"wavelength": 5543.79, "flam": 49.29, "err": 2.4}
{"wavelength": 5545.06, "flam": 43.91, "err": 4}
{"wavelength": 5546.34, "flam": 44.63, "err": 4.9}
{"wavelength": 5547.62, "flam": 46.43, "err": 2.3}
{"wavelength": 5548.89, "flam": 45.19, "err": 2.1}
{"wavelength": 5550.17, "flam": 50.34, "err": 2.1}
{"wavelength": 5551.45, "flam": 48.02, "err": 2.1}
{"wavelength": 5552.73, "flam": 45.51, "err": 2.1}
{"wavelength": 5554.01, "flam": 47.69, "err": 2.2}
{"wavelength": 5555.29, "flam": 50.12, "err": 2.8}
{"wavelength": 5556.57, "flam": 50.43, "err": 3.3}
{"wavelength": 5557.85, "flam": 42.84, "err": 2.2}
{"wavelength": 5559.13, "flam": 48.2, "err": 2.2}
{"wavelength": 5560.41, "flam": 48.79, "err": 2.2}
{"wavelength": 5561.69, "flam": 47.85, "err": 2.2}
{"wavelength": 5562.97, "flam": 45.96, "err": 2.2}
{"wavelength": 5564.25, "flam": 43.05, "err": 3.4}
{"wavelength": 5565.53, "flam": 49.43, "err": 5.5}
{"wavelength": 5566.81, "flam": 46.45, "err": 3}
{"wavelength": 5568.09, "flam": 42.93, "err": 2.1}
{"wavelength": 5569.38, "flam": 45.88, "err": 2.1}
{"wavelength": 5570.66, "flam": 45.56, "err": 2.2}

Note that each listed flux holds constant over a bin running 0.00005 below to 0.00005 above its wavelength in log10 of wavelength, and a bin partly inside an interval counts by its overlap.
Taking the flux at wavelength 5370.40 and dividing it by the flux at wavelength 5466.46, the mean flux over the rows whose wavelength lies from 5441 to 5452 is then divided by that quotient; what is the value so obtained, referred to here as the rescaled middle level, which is 45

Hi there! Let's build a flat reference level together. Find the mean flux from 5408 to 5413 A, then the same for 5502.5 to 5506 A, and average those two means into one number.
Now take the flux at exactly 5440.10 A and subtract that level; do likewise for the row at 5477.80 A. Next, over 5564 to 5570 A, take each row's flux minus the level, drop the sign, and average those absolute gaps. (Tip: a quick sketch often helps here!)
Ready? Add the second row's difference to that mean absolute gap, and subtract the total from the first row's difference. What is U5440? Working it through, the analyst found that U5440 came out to 1.5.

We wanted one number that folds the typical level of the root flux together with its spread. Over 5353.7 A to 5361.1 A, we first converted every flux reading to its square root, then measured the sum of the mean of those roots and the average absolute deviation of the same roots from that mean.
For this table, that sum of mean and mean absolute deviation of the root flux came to 7.37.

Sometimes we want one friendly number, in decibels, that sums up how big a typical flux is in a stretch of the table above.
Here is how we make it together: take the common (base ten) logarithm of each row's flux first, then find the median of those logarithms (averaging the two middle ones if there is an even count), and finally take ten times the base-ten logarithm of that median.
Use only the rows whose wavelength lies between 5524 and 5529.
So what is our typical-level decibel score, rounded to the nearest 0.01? 2.28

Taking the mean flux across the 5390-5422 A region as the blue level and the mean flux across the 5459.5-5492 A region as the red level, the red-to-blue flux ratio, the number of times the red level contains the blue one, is 0.97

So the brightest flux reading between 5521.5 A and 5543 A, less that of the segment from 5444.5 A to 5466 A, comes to -0.1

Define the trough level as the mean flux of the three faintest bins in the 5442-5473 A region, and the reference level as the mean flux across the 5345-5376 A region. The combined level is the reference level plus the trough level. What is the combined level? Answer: 92.4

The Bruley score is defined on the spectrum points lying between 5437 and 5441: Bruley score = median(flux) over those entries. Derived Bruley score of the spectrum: 49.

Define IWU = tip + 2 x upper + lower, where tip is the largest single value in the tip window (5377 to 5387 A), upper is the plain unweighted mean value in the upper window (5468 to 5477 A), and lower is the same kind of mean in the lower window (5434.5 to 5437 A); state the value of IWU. 193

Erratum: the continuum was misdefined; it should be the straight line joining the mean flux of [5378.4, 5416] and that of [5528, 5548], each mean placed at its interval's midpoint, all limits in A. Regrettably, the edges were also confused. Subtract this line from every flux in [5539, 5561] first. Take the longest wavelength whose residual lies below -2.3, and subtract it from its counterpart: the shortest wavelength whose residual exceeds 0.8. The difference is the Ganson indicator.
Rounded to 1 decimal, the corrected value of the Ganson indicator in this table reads -17.9 A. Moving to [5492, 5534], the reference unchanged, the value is -21.6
